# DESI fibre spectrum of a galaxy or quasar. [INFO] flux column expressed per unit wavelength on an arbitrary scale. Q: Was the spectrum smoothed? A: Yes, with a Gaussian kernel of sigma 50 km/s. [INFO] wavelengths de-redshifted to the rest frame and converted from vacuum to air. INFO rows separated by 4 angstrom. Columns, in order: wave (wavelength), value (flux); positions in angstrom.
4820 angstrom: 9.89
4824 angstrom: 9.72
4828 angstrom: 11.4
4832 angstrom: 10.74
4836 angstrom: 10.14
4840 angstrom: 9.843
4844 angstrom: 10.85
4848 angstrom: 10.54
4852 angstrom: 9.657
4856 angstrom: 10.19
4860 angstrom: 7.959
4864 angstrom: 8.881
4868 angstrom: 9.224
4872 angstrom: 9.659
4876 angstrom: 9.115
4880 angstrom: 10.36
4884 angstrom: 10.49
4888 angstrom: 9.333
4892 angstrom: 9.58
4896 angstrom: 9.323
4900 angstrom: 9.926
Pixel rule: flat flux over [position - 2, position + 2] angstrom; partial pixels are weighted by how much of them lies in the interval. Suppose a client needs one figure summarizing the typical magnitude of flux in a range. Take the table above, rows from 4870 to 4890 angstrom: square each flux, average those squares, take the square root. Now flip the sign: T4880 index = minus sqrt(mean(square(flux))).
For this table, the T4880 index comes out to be -9.8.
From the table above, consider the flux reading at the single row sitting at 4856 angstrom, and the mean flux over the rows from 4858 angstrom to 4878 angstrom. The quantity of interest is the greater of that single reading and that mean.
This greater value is 10.2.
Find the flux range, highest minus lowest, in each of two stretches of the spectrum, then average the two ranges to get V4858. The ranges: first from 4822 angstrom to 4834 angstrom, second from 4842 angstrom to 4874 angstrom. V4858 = 2.3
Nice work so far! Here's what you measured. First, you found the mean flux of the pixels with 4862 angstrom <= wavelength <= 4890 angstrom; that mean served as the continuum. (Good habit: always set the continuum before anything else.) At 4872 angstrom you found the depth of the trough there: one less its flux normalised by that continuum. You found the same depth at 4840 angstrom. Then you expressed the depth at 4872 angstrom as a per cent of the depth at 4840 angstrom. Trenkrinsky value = 30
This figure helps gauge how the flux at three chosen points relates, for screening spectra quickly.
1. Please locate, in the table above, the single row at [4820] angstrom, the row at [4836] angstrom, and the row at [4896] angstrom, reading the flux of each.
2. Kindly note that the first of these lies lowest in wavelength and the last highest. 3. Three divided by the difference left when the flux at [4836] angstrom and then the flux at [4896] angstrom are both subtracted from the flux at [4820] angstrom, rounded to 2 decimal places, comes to -0.31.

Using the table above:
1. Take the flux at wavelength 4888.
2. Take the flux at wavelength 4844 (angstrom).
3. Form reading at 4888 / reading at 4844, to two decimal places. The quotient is 0.86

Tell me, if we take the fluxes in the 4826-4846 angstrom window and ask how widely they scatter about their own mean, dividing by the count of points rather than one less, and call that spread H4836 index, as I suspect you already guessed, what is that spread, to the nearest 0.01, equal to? 0.55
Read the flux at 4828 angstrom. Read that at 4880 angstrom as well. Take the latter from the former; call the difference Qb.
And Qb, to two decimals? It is 1.04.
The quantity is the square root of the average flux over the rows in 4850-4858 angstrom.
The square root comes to 3.15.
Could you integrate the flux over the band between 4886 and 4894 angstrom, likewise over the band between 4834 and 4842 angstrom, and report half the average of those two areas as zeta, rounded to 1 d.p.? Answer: 38.9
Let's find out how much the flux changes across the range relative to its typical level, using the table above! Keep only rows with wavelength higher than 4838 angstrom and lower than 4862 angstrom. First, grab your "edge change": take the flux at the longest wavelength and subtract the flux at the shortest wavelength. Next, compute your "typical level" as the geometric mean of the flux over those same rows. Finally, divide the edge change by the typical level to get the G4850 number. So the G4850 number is -0.19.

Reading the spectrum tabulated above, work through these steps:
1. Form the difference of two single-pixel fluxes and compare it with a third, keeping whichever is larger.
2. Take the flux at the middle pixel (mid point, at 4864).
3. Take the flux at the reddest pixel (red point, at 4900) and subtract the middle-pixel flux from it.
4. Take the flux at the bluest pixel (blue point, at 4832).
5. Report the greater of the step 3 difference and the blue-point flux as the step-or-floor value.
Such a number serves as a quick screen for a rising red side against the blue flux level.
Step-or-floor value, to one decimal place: 10.7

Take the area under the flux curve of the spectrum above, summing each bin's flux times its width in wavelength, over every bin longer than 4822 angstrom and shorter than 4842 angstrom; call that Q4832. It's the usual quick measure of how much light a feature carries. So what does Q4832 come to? 207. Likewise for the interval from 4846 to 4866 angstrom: 189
